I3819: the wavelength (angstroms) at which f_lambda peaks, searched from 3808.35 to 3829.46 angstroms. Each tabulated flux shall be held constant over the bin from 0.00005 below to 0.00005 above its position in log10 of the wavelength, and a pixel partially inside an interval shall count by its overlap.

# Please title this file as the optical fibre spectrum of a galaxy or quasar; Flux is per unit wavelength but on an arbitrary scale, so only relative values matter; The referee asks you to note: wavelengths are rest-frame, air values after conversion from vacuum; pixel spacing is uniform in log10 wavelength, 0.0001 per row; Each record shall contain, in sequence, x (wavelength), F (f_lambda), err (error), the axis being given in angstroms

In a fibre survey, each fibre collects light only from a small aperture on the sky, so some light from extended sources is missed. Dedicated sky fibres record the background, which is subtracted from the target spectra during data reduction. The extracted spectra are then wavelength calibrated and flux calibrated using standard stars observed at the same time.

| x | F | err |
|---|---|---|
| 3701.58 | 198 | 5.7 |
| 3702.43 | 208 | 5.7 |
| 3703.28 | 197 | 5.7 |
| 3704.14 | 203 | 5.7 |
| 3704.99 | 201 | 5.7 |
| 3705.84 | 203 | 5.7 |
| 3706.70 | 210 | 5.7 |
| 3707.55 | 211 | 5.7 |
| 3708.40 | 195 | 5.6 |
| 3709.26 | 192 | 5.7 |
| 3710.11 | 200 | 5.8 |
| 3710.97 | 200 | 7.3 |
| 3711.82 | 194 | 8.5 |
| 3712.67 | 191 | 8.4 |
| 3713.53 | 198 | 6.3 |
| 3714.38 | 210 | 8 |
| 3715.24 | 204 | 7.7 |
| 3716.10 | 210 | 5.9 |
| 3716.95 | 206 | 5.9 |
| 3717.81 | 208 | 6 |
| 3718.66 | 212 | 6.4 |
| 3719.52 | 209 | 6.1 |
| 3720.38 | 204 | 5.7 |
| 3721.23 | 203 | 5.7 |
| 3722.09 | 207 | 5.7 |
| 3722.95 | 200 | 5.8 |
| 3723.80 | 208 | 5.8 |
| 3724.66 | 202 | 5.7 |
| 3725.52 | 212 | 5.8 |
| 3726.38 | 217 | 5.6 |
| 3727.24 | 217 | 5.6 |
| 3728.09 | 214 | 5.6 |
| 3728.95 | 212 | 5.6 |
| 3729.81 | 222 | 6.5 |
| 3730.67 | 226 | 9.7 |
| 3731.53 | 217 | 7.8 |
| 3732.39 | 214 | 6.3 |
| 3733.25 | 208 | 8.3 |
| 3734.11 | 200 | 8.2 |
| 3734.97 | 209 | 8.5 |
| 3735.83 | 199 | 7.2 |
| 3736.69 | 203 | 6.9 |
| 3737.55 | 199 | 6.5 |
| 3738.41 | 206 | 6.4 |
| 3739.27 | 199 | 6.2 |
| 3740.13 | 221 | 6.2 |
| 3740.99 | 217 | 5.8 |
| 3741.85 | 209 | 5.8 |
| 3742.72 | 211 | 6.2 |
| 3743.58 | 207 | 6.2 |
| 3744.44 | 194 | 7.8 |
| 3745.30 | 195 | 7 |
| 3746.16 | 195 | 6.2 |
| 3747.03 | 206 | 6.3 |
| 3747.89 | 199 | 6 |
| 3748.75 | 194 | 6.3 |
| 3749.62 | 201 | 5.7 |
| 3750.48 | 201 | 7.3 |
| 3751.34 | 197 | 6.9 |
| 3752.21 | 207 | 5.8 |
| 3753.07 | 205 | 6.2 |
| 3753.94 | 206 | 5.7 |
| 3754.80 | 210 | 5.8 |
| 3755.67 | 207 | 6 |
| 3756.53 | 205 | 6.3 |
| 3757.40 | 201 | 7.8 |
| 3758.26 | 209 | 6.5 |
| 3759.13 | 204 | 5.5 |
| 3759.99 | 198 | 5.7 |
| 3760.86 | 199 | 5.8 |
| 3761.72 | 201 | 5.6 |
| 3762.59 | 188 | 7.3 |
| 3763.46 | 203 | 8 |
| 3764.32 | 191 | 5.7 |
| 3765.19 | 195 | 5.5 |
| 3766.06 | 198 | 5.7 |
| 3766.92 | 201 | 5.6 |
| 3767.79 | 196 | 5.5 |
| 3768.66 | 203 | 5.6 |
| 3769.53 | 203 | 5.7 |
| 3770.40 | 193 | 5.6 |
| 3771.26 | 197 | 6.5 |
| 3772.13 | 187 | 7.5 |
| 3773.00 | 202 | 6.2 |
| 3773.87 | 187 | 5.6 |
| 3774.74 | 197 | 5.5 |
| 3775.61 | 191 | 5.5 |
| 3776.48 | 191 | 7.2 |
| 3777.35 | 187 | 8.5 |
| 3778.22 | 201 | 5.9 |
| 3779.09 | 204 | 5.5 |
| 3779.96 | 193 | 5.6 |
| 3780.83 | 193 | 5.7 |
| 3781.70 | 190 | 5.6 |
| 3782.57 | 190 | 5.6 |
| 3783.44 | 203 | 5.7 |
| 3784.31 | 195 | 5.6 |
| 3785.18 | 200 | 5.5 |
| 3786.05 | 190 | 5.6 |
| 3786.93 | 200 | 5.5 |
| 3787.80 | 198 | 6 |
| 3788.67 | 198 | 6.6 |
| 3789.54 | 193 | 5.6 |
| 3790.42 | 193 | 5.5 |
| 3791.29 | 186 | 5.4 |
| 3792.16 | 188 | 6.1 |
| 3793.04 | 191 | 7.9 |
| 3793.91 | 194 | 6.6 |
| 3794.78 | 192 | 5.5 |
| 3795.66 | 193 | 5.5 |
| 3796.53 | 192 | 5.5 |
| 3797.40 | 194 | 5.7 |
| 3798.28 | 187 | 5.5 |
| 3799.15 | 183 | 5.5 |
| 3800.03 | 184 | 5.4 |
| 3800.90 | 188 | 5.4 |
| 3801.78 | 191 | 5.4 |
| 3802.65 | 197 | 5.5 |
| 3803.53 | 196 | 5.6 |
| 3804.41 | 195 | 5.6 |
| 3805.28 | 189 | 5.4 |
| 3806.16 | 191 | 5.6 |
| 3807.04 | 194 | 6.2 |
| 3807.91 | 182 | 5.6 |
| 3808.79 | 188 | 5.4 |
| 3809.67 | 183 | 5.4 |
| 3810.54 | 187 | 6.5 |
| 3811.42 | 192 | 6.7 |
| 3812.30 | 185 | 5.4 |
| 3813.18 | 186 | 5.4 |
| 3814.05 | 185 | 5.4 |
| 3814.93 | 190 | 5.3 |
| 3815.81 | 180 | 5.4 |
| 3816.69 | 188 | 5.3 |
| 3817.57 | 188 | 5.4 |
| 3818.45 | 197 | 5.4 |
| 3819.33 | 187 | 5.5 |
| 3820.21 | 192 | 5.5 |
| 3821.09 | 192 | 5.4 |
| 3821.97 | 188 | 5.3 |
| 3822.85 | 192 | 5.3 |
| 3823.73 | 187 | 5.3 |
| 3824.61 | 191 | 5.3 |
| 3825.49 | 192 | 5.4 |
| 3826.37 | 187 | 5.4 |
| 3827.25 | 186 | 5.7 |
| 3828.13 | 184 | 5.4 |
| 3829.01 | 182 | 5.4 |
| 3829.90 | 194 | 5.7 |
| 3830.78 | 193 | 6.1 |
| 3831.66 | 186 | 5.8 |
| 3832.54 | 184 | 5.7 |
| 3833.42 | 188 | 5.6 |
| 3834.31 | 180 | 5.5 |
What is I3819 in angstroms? 3818.45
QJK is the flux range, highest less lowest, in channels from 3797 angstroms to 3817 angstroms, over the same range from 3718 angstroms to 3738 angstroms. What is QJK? 0.63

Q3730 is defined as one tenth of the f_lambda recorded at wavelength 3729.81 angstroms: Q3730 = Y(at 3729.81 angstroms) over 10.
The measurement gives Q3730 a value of 22.2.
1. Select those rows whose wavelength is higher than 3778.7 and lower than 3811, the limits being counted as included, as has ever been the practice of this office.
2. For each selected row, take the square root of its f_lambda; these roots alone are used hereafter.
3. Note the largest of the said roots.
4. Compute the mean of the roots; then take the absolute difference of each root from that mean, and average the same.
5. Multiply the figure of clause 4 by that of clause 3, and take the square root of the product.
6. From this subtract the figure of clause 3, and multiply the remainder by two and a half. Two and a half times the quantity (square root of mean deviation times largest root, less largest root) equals -32.1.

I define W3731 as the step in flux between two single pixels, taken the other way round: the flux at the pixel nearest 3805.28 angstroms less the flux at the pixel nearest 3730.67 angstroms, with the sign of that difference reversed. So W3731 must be 37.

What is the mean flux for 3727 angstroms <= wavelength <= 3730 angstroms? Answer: 216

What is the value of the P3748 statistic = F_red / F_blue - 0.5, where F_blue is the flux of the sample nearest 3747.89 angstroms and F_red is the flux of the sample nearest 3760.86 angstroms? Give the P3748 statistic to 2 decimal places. 0.50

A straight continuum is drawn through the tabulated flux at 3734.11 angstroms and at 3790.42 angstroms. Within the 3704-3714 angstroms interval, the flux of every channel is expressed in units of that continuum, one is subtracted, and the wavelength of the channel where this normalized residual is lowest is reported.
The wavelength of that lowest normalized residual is 3712.67 angstroms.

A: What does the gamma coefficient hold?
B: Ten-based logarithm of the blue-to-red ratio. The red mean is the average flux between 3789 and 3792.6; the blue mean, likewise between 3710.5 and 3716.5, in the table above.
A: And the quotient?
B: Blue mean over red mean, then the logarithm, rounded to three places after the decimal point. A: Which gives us 0.024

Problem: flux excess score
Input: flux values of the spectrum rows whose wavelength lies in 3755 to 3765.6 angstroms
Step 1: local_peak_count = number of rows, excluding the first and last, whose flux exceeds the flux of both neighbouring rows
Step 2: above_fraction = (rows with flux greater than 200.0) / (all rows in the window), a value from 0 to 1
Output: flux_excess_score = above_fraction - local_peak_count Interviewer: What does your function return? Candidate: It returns -2.4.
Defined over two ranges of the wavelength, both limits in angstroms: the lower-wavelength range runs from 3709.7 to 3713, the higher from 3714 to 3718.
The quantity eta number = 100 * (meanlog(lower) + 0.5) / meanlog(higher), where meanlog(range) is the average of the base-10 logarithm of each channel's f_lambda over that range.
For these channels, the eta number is 121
